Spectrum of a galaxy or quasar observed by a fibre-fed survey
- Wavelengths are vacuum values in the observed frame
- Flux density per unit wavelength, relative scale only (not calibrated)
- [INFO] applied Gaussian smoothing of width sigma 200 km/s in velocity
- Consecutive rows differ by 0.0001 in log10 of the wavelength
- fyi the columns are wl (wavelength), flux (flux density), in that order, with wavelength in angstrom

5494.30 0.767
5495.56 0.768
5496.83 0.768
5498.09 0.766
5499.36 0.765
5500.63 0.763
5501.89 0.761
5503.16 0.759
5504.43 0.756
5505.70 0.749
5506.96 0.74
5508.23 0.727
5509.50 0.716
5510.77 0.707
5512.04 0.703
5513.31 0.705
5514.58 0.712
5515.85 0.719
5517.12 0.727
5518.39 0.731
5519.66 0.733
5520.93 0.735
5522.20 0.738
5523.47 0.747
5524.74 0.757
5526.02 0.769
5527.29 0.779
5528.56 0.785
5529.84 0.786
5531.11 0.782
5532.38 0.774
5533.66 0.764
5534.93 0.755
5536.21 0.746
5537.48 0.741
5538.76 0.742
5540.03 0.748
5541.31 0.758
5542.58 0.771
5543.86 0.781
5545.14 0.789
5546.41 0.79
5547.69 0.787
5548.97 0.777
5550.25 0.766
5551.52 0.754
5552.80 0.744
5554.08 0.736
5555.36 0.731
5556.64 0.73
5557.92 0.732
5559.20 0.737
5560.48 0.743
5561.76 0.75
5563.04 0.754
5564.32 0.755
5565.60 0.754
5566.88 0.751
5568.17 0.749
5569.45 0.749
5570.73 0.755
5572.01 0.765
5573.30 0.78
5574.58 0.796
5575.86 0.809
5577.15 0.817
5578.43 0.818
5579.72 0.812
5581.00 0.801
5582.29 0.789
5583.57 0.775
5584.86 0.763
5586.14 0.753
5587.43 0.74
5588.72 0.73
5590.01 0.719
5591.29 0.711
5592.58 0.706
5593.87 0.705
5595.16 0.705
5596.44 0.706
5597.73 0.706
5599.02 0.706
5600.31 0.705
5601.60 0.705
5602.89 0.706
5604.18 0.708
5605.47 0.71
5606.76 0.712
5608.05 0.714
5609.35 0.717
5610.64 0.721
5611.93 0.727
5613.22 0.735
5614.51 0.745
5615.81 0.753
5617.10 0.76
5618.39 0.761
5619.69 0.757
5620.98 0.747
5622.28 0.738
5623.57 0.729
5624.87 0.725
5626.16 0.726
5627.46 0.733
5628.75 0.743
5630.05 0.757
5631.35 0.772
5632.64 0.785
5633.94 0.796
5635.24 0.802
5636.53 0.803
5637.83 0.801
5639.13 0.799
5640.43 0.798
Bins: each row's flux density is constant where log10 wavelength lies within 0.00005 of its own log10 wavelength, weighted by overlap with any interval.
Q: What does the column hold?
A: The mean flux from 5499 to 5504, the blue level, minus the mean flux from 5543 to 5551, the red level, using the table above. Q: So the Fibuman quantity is -0.020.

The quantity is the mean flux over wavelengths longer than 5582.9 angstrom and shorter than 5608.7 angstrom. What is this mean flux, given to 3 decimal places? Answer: 0.719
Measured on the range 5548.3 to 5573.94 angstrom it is 0.751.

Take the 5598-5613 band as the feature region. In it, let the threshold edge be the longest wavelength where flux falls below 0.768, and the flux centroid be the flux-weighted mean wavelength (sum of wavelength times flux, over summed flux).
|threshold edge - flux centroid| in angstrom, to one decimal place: 6.4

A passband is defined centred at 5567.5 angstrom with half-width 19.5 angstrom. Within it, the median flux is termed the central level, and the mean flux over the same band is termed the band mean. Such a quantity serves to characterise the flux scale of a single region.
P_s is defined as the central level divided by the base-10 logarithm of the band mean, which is -6.5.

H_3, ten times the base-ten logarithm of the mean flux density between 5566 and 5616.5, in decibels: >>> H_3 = -1.29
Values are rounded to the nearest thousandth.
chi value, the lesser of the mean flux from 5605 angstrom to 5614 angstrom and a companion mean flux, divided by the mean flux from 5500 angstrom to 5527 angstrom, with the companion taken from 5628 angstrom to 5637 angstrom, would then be 0.978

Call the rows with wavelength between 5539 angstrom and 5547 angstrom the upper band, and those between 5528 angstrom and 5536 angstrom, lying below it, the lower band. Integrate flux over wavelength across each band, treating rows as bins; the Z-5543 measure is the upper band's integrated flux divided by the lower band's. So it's 1.00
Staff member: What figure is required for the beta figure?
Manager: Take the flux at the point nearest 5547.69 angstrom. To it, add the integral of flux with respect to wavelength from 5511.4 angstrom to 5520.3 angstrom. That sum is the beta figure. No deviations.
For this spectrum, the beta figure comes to 7.2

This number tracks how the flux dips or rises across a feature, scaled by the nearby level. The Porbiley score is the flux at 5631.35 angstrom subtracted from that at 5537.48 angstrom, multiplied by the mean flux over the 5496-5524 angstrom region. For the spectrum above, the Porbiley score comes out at -0.023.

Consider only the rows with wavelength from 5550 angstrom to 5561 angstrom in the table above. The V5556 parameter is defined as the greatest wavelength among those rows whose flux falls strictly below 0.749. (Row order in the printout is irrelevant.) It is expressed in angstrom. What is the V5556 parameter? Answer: 5560.48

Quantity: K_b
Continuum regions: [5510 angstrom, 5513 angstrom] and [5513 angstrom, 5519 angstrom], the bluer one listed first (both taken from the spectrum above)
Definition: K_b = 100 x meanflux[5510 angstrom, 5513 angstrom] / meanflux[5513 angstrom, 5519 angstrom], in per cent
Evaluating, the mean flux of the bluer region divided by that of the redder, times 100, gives 98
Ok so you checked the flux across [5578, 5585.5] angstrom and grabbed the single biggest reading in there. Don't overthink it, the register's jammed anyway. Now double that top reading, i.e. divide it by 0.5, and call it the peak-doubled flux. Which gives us 1.64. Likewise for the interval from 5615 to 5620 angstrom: 1.52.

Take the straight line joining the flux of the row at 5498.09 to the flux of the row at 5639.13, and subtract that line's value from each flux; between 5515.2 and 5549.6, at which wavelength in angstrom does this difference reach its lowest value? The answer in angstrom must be 5515.85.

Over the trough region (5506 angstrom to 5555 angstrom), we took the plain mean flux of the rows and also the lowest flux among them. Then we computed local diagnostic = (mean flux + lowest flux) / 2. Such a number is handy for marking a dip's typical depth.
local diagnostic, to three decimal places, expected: 0.727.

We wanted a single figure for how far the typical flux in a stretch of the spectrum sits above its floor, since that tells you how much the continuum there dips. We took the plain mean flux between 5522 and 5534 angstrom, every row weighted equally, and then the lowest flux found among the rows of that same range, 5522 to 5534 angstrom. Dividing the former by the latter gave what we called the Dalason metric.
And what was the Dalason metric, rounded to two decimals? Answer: 1.04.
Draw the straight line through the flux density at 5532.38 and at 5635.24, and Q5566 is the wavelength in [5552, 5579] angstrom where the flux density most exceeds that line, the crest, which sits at 5578.43 angstrom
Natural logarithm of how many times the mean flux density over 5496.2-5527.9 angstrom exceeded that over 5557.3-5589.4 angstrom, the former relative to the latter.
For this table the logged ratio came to -0.03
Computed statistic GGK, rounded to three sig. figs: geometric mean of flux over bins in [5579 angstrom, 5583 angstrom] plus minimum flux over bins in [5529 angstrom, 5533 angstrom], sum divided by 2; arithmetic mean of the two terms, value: 0.787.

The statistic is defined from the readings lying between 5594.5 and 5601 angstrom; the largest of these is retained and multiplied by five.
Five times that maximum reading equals 3.53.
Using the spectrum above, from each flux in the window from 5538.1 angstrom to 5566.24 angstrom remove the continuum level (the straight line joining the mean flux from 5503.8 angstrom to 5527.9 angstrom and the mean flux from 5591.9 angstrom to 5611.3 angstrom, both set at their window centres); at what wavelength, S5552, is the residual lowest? 5556.64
